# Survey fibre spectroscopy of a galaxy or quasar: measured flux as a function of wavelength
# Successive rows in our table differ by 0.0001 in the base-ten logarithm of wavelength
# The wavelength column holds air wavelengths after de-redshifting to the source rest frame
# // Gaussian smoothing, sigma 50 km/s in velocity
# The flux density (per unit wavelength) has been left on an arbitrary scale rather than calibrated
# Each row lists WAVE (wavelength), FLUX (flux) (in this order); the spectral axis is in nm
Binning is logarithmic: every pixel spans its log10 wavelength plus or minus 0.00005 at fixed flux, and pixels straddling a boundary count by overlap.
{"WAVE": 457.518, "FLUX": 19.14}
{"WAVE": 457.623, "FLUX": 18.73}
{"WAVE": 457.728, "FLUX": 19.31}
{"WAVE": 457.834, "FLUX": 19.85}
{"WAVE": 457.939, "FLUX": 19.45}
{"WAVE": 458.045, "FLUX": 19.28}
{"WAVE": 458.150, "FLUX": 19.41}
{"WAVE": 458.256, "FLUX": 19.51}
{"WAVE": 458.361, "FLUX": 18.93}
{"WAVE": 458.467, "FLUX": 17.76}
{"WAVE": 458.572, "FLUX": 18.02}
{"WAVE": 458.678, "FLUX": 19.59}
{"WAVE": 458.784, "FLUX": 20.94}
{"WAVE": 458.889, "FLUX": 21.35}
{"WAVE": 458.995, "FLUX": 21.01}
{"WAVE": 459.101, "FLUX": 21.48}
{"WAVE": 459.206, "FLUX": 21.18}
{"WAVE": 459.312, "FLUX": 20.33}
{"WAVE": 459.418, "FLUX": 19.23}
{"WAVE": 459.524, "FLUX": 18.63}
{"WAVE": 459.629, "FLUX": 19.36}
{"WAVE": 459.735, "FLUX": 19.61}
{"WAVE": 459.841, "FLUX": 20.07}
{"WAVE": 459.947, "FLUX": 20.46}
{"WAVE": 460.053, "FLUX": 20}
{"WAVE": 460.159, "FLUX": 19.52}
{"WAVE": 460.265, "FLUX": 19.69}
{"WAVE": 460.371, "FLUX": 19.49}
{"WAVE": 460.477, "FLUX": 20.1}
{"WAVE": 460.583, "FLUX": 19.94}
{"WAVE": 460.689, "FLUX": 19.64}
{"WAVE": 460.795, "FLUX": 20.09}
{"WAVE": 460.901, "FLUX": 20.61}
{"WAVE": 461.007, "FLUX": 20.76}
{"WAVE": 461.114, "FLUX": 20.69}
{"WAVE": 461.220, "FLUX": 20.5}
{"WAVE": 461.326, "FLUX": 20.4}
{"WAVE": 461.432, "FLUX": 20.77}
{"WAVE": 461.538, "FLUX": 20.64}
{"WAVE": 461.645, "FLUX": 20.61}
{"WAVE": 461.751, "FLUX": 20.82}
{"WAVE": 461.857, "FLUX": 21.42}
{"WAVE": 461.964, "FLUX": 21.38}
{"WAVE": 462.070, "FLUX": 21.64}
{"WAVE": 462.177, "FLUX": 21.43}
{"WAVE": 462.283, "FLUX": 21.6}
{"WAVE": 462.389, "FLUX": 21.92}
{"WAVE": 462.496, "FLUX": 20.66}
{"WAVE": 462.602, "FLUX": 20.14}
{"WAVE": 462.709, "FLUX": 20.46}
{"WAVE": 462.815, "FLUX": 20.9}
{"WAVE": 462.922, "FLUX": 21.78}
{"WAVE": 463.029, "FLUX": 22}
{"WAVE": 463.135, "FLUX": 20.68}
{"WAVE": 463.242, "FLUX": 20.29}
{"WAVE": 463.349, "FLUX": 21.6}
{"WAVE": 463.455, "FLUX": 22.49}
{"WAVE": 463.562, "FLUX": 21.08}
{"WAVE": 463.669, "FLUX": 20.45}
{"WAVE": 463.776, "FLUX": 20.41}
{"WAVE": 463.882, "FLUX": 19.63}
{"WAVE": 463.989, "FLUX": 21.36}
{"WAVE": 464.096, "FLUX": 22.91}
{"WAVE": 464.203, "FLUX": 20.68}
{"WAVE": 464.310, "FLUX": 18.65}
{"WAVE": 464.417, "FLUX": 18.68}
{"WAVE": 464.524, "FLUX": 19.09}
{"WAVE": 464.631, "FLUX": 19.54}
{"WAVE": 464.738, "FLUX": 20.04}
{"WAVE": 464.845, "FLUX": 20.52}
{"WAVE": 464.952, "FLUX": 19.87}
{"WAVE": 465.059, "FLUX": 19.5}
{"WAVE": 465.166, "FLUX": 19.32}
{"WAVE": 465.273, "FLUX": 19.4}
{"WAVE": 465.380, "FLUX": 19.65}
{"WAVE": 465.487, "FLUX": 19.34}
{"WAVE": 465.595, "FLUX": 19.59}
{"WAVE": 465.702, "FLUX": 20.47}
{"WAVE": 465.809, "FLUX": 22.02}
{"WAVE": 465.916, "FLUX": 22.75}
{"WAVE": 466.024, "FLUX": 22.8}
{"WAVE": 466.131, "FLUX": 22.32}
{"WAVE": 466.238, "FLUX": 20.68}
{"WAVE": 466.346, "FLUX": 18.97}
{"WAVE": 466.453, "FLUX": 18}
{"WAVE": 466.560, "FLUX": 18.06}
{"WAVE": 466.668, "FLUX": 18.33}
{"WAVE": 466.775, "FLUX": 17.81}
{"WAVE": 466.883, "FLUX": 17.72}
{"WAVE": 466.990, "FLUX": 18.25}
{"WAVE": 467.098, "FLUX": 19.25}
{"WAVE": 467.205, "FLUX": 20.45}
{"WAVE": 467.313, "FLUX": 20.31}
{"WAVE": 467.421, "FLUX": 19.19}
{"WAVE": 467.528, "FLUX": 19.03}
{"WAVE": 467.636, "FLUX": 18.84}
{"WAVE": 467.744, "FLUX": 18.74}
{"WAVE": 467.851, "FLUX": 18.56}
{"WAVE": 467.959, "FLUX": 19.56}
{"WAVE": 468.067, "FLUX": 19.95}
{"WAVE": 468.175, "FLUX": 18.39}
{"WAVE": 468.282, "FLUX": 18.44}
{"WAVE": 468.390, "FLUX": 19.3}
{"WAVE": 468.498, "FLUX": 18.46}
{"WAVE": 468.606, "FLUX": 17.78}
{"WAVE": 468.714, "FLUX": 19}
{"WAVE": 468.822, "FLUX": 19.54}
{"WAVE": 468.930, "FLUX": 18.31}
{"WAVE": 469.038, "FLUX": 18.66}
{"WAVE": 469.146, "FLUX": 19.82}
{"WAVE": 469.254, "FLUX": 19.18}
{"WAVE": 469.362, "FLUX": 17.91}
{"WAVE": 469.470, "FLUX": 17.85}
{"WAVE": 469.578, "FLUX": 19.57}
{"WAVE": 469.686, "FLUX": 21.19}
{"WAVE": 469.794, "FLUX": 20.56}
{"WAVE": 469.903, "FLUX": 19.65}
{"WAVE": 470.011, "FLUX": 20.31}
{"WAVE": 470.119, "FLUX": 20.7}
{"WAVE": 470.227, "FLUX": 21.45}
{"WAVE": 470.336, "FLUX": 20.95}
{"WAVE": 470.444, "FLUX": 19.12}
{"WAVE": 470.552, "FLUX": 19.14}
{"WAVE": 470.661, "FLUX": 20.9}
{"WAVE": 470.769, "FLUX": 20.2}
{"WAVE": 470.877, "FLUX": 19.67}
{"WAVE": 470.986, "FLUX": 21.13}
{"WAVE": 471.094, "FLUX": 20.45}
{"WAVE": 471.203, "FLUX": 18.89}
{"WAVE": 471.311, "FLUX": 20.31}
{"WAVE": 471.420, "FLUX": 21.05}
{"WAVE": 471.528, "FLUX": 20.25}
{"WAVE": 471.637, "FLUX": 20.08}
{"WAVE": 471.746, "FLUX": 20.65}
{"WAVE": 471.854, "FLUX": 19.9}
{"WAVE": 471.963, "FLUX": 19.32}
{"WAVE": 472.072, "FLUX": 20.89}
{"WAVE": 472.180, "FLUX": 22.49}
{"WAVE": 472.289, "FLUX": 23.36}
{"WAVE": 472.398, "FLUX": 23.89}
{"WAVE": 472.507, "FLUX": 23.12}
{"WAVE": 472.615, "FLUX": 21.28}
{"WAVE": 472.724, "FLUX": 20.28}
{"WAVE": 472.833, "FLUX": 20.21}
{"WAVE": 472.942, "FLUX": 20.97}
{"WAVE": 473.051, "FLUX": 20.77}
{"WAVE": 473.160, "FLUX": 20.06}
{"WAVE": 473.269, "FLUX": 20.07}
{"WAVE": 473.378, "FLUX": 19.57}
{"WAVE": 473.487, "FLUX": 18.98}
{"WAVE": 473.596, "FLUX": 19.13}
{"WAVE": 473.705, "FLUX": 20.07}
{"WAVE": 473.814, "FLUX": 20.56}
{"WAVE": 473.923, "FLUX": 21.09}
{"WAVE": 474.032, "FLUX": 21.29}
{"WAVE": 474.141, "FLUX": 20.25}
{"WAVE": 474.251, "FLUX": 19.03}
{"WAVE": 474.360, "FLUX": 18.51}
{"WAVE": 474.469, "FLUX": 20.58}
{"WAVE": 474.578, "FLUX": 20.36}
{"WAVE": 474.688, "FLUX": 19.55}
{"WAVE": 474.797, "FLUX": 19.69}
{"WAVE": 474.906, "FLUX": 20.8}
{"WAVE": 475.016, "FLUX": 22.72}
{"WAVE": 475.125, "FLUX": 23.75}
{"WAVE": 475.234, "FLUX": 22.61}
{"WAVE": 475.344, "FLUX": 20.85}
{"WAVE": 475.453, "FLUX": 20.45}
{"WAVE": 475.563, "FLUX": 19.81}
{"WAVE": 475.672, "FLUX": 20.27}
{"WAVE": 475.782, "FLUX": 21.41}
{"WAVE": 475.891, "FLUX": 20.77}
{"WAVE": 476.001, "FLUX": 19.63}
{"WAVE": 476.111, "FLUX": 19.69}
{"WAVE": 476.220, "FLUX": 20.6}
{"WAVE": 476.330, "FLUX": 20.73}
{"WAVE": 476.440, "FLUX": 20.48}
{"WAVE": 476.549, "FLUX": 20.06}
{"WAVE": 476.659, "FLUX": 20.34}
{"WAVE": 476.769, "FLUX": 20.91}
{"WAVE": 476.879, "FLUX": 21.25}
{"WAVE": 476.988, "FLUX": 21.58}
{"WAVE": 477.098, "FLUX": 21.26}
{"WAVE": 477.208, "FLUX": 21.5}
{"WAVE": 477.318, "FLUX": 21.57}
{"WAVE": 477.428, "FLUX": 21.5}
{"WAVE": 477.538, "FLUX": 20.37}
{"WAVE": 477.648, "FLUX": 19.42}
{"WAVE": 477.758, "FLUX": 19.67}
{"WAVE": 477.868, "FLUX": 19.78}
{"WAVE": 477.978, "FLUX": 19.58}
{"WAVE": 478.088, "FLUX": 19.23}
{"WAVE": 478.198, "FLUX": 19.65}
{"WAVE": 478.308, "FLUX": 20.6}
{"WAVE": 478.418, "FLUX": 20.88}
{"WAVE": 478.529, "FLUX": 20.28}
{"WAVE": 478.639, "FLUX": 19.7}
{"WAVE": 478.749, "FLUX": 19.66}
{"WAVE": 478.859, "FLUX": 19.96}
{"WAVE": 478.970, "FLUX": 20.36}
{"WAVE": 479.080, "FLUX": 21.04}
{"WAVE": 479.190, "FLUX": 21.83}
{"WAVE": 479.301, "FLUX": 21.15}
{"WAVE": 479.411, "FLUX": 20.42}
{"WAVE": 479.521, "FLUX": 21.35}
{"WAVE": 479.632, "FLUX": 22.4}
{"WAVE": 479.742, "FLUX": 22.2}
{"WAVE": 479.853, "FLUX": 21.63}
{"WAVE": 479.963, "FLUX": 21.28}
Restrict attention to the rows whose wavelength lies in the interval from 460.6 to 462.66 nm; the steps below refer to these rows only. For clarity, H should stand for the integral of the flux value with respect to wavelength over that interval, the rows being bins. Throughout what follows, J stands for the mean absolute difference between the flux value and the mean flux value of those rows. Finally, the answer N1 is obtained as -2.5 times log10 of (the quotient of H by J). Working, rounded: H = 42.9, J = 0.47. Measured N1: -4.91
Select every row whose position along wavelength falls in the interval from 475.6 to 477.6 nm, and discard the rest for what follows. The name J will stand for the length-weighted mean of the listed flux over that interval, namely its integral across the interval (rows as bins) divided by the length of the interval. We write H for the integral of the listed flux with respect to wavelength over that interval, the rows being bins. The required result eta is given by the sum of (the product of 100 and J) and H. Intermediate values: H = 41.5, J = 20.8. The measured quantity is 2118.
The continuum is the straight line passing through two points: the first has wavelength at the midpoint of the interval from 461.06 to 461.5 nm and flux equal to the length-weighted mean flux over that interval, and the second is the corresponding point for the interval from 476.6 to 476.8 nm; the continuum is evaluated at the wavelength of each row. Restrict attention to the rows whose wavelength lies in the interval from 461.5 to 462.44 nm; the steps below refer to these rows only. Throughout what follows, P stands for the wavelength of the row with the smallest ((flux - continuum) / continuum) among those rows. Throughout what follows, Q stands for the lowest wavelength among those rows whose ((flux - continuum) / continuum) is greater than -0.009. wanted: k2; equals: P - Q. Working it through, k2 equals 0.11 nm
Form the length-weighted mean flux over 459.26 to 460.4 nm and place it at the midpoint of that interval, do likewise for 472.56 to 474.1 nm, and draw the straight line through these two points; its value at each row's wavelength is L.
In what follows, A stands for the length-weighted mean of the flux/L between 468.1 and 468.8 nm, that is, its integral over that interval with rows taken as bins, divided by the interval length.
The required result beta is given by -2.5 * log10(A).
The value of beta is 0.081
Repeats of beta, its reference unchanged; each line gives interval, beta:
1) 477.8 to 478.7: 0.032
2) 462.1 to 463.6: -0.074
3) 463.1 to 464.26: -0.063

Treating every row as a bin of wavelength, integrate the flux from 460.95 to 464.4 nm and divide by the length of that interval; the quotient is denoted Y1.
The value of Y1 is 20.9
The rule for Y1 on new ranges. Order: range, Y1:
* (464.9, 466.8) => 20.0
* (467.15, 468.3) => 19.3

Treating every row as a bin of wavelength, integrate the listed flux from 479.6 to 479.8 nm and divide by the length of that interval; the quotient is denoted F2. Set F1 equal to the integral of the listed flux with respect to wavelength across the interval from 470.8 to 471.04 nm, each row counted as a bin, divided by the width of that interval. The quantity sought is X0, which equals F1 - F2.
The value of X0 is -1.9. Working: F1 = 20.4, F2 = 22.3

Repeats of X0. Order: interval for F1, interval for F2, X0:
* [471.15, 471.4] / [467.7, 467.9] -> 1.1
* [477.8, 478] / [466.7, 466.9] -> 1.9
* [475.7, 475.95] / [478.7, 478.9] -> 1.1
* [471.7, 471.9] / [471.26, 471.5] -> -0.3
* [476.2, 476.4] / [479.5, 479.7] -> -1.4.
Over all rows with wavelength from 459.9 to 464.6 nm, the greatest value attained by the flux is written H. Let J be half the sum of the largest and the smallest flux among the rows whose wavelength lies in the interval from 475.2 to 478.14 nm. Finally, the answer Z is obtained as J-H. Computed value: -2.0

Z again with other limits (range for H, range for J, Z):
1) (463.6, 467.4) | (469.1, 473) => -2.0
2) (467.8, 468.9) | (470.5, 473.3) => 1.4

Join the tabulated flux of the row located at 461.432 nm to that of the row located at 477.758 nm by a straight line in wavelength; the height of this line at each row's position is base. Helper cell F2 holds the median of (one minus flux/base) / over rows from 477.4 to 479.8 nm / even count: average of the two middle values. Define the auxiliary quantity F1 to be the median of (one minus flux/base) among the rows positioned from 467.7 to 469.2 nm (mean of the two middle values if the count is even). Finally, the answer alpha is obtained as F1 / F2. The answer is -2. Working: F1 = 0.08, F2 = -0.037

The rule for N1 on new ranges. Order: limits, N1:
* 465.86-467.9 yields -3.70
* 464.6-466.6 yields -3.90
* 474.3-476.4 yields -4.25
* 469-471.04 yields -4.16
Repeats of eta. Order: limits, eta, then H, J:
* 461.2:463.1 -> 2147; 40.0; 21.1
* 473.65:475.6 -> 2108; 40.3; 20.7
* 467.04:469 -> 1942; 37.3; 19.1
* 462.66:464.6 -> 2112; 40.2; 20.7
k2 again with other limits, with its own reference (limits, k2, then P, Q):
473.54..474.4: 0.55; 474.360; 473.814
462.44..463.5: 0.11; 462.602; 462.496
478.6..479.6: -0.22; 478.749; 478.970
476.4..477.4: 0.11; 476.549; 476.440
